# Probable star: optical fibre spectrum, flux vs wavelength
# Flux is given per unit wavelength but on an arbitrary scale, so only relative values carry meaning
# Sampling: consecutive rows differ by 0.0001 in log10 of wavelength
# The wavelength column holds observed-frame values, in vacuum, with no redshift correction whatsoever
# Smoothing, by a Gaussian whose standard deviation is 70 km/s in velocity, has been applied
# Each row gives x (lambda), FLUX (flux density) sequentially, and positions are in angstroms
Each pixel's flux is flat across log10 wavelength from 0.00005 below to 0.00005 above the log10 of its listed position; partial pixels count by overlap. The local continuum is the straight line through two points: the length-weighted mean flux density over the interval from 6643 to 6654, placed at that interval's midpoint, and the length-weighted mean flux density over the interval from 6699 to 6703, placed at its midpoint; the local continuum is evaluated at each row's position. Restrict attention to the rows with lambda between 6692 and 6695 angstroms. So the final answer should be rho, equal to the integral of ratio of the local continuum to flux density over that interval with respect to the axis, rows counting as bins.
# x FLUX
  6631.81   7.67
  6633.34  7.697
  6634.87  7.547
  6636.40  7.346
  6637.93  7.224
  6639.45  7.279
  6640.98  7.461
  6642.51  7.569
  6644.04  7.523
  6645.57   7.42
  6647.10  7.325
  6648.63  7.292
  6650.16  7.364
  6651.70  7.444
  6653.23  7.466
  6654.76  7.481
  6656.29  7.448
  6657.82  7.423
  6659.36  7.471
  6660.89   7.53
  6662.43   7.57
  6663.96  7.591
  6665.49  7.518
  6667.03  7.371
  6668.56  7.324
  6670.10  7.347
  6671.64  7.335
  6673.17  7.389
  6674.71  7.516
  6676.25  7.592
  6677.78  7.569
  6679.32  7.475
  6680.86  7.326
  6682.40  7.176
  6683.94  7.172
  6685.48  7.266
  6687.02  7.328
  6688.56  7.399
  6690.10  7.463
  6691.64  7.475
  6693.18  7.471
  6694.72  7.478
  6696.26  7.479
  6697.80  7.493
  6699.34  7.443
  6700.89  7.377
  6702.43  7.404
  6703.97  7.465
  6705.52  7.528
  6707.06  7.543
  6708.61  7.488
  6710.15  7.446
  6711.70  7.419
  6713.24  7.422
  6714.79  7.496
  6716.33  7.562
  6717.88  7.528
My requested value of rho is 2.97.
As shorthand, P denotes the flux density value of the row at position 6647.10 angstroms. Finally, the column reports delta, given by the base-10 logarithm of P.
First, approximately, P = 7.325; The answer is 0.865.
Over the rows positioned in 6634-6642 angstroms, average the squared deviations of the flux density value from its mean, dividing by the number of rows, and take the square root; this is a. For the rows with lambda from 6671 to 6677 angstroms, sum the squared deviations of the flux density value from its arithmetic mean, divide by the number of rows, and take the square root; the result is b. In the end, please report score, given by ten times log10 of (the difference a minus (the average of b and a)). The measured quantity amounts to -21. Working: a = 0.118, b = 0.102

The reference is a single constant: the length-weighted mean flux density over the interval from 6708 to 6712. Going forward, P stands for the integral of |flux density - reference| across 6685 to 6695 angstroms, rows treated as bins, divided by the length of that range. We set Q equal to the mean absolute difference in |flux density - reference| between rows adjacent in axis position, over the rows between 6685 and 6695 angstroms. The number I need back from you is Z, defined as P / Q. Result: 1.8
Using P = 0.06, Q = 0.034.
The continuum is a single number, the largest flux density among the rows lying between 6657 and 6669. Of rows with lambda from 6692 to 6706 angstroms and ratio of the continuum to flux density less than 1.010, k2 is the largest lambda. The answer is 6705.52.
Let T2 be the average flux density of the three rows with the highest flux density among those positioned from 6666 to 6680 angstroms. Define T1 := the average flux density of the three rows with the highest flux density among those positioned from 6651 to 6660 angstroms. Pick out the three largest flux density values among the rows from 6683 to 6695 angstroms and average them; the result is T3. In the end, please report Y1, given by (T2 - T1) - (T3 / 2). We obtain -3.651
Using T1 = 7.47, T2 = 7.56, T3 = 7.47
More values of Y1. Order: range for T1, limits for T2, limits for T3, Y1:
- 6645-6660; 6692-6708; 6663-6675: -3.722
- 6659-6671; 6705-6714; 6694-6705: -3.786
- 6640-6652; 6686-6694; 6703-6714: -3.808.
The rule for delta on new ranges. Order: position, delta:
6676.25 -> 0.880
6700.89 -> 0.868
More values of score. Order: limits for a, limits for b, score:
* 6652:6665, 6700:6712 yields -33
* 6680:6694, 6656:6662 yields -14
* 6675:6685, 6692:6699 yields -11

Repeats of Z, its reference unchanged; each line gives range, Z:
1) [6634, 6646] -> 1.4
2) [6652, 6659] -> 0.9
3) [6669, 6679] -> 2.9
